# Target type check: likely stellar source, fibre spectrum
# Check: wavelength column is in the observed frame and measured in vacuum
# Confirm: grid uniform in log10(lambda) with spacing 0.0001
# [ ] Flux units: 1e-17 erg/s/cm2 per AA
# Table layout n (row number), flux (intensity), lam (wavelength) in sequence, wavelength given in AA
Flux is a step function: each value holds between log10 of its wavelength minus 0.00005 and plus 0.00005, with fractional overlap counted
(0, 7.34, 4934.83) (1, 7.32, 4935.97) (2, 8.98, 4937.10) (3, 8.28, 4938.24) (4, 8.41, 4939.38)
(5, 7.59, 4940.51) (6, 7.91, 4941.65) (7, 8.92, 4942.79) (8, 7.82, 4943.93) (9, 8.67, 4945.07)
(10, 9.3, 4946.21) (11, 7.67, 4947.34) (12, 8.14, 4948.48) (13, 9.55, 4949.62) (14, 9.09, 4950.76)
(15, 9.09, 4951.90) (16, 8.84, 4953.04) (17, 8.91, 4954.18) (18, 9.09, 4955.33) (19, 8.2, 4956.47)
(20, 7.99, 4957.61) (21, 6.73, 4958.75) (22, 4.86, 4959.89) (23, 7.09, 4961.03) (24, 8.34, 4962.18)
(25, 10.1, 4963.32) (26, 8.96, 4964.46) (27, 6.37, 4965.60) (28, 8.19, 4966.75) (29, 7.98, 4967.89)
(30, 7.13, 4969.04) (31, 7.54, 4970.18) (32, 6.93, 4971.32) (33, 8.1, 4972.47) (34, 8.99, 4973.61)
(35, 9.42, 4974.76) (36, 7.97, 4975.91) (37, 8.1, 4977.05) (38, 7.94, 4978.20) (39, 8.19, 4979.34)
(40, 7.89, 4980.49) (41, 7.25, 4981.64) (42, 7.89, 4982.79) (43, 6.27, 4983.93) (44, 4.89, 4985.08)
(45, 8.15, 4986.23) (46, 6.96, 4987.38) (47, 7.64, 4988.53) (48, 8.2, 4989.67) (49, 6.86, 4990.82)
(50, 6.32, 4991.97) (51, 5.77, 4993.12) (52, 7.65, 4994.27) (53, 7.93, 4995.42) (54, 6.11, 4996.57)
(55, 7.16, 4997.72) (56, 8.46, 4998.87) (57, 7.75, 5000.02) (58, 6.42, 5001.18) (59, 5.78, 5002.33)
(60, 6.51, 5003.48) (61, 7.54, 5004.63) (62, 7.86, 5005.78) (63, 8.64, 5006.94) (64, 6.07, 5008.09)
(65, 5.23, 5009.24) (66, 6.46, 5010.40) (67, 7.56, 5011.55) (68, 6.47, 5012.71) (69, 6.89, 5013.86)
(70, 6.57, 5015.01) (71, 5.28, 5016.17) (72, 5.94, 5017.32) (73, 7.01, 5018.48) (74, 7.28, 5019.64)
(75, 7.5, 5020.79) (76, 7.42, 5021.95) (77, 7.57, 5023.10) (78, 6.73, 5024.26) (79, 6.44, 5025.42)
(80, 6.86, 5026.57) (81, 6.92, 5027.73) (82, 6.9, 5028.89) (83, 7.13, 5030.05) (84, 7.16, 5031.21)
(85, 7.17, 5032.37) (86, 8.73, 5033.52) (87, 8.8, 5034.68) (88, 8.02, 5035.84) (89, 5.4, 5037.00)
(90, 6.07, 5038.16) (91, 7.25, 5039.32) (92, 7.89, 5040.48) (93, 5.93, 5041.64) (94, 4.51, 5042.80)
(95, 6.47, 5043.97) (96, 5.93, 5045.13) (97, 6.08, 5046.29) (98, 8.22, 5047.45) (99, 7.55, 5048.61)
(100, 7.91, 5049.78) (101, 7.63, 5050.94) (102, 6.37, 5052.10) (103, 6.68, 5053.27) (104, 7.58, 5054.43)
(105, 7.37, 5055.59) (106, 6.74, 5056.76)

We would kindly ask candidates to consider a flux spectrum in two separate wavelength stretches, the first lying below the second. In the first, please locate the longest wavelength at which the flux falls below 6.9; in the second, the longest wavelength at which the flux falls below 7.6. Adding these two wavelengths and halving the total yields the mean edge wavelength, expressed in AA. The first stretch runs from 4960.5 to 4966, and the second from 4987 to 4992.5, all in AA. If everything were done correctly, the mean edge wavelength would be 4978.8 AA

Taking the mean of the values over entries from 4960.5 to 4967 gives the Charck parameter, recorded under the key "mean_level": 8.2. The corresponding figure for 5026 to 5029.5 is 6.9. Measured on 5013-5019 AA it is 6.3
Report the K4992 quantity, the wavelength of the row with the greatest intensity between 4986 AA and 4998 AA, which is 4989.67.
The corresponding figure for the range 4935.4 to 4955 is 4949.62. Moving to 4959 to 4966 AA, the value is 4963.32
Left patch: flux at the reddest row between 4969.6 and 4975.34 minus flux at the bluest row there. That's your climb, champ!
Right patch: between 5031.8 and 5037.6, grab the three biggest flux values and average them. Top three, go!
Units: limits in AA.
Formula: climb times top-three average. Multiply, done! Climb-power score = 16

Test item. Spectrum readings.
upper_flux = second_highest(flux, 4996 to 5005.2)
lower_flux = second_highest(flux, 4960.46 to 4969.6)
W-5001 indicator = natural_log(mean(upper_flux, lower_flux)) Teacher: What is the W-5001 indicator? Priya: 2.123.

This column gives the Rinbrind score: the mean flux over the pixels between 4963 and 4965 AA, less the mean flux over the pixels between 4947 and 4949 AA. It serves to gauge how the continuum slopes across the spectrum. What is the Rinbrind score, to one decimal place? 1.6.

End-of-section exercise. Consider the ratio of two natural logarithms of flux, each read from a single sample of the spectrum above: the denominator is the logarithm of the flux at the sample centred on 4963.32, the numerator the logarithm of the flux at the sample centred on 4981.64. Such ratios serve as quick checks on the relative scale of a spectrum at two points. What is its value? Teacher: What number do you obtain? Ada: 0.86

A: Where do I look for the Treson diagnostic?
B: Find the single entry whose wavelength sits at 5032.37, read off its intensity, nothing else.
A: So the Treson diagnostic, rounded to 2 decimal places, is 7.17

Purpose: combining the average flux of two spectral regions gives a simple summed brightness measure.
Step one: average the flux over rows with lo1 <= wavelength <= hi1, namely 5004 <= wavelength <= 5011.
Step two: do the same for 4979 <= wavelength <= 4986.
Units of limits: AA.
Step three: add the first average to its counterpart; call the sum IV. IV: 14.0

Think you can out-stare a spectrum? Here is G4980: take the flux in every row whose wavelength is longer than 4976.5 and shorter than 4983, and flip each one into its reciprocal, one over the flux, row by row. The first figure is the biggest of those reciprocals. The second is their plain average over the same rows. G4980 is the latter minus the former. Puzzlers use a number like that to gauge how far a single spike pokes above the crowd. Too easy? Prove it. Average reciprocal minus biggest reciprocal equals -0.011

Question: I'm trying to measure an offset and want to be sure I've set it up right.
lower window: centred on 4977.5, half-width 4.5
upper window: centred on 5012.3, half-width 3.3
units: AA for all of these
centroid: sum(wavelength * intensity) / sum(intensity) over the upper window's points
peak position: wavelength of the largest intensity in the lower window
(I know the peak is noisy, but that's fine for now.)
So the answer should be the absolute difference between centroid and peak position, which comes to 37.5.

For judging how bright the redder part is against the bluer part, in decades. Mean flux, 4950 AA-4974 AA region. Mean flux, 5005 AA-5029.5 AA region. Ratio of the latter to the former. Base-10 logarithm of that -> -0.07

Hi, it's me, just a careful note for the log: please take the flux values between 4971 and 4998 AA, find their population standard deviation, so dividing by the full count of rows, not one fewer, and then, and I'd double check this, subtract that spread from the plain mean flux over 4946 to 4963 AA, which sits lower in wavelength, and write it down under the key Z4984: 7.2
